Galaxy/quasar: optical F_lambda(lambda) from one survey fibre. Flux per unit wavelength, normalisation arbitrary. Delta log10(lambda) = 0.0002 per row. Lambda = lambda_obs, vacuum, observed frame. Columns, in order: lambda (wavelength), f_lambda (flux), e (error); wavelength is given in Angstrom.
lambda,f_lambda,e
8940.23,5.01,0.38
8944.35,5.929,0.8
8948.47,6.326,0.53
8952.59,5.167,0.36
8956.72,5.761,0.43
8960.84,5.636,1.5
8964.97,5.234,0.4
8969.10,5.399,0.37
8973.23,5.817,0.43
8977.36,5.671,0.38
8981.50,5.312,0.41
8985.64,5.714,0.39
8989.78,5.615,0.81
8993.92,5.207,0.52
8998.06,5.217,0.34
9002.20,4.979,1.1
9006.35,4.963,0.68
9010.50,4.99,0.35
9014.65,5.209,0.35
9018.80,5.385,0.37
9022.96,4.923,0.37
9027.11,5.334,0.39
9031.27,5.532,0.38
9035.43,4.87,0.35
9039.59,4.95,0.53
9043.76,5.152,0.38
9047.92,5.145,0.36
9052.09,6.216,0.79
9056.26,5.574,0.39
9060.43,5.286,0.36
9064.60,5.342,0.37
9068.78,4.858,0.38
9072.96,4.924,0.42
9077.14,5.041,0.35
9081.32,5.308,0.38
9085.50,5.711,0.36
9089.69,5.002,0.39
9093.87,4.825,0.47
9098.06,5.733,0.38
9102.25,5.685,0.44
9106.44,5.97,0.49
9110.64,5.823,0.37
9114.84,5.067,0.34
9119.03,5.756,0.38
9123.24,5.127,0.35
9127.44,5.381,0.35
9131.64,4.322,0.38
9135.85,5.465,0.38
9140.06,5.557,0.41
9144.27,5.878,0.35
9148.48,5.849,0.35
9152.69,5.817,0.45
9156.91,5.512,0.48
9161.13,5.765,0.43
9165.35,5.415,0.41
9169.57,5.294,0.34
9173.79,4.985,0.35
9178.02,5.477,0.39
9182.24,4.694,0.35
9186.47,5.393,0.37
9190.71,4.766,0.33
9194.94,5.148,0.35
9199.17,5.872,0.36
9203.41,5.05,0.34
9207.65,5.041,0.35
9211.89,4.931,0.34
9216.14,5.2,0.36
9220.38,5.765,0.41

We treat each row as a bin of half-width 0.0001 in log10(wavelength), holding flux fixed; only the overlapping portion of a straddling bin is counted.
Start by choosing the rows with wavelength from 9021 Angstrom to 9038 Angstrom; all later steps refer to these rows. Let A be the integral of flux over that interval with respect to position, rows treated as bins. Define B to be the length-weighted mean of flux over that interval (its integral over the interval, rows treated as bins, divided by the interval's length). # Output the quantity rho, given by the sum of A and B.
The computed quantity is 93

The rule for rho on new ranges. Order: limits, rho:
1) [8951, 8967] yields 93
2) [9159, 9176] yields 97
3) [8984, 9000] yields 92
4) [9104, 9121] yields 102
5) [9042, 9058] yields 94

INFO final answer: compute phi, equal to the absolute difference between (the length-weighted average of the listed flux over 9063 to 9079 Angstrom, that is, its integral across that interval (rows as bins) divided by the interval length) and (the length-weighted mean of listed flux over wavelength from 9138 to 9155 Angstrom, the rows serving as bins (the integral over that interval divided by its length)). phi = 0.74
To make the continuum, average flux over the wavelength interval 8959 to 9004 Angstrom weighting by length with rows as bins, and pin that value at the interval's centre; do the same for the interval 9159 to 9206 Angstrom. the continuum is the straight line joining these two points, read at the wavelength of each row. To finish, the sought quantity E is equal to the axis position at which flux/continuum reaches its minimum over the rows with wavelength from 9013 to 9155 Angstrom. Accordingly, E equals 9131.64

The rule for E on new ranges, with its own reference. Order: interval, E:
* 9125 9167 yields 9131.64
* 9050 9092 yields 9068.78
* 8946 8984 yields 8952.59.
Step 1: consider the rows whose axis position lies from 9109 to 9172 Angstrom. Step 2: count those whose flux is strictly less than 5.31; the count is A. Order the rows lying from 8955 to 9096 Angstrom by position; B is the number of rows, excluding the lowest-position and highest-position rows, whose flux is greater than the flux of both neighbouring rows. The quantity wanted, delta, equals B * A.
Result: 36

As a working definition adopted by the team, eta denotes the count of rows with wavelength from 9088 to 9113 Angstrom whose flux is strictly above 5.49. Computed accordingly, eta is 4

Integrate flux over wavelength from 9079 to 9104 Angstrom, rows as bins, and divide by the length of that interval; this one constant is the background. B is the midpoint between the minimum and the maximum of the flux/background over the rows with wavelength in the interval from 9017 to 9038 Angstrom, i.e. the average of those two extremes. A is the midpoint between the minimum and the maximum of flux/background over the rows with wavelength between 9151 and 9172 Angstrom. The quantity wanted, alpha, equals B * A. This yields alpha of 1.00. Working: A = 1.034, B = 0.97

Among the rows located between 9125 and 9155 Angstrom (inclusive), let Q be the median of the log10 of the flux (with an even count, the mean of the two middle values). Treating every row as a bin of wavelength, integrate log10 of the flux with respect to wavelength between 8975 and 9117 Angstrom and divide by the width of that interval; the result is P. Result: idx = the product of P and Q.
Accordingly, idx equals 0.539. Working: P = 0.724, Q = 0.745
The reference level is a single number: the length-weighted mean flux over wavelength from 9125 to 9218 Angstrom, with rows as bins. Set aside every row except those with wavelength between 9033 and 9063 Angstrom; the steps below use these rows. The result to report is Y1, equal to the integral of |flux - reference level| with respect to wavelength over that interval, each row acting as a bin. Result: 10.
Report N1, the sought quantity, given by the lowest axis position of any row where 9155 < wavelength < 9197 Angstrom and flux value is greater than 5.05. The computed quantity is 9156.91 Angstrom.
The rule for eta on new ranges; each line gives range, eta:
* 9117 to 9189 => 7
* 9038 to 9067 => 2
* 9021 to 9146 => 11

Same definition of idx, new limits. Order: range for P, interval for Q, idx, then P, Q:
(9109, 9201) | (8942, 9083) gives 0.528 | 0.729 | 0.724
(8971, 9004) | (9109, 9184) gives 0.543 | 0.736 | 0.738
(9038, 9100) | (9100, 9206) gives 0.532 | 0.721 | 0.738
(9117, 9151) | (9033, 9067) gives 0.525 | 0.732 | 0.718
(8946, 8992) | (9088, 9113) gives 0.566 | 0.748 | 0.757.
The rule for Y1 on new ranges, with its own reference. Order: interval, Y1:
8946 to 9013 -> 20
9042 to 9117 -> 25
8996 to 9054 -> 16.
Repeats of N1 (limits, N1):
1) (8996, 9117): 8998.06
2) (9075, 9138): 9081.32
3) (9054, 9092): 9056.26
